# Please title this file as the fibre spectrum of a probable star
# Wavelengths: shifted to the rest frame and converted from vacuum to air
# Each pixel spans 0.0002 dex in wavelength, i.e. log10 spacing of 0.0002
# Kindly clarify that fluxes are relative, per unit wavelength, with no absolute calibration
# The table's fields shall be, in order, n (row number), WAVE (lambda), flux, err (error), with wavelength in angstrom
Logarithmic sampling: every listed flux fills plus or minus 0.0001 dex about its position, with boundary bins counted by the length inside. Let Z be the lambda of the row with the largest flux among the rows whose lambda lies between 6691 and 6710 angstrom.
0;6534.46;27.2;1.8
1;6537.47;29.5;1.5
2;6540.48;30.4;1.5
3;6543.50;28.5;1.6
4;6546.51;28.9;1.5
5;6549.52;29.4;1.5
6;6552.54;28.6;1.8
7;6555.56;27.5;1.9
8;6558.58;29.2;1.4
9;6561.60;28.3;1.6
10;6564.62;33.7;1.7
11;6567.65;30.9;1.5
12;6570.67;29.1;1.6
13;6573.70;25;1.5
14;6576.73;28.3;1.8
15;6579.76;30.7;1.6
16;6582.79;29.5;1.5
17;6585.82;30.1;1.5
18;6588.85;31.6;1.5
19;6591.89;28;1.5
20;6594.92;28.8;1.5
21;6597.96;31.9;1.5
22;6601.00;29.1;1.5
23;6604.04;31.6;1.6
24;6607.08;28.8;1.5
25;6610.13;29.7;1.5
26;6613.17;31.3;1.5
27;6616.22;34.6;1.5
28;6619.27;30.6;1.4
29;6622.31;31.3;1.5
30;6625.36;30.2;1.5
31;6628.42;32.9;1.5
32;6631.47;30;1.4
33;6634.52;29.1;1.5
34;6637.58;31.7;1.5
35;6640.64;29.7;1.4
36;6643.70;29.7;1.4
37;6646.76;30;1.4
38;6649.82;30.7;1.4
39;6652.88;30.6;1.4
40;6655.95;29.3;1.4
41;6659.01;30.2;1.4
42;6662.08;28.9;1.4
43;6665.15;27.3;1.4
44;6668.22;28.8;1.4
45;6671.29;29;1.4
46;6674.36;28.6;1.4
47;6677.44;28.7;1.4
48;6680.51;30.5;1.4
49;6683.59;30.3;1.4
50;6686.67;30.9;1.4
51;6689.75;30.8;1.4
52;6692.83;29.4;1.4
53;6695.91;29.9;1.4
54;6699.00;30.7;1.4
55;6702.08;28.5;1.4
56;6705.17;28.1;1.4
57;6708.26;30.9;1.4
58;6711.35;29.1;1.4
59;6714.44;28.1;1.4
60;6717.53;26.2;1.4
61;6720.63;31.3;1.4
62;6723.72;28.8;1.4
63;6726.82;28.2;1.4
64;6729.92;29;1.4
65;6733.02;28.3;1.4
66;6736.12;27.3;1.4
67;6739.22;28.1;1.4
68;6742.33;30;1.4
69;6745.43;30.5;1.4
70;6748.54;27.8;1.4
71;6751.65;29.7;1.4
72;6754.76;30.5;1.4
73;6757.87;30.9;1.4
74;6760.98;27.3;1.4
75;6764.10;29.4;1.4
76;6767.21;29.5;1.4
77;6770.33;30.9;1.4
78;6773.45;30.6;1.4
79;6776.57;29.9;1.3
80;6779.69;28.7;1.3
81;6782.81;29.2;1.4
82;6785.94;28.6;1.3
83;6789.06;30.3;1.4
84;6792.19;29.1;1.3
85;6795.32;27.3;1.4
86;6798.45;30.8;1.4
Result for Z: 6708.26 angstrom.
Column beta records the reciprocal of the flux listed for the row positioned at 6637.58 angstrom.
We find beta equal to 0.0315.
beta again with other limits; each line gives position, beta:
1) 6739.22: 0.0356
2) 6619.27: 0.0327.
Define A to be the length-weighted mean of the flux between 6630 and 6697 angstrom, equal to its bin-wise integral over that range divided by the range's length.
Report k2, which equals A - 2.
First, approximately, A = 29.7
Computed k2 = 27.7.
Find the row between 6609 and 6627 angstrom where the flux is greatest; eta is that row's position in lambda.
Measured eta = 6616.22 angstrom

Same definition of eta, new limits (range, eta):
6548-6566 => 6564.62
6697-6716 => 6708.26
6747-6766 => 6757.87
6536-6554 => 6540.48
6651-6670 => 6652.88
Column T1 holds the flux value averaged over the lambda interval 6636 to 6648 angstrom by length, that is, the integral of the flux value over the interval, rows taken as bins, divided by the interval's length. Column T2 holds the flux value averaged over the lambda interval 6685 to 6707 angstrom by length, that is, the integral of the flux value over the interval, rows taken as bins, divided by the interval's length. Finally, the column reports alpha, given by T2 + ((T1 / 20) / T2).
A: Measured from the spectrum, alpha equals 29.8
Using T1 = 30.3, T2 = 29.8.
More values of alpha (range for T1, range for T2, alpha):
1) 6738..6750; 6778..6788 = 29.0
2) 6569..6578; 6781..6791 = 29.4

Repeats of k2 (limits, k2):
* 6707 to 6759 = 27.1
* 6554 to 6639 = 28.1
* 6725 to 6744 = 26.5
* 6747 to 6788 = 27.5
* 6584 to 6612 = 28.0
